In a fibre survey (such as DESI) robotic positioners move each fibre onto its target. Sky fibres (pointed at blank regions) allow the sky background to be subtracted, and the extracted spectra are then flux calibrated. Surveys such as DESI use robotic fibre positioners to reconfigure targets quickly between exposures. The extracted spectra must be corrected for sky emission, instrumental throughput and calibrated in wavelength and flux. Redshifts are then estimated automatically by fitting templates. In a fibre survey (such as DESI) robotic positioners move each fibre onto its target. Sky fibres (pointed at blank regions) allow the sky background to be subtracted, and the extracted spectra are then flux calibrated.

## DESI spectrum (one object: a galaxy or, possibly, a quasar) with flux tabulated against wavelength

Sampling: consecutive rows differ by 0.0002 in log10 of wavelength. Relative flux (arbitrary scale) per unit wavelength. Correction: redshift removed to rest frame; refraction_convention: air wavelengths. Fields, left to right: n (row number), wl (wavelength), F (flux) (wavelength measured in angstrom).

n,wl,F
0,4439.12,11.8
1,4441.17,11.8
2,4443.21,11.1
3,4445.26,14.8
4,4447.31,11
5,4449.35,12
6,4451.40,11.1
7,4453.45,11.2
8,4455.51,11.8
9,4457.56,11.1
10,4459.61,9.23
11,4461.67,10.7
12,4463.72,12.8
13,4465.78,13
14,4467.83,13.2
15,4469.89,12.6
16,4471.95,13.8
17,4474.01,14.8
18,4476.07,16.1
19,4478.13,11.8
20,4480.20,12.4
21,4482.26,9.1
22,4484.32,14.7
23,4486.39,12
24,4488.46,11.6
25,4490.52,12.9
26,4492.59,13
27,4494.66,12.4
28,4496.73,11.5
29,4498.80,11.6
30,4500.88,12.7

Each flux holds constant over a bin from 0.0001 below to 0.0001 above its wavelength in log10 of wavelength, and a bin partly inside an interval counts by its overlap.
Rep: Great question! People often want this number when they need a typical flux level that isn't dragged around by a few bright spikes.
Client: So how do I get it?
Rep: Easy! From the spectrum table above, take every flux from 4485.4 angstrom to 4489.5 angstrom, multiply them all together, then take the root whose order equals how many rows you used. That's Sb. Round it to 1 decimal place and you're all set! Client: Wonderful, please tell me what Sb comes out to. 11.8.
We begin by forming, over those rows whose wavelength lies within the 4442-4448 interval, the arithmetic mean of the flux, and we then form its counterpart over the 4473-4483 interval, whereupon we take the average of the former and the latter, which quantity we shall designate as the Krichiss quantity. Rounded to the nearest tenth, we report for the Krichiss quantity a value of 12.6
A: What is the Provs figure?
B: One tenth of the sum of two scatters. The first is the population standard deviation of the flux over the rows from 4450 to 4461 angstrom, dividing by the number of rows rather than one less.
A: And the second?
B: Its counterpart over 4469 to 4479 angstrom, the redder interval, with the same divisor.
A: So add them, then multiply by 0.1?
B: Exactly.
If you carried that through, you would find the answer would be 0.24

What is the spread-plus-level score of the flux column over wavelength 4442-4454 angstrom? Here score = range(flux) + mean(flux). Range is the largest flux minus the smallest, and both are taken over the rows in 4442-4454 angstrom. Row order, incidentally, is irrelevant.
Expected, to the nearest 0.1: 15.7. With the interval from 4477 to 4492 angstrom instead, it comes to 17.7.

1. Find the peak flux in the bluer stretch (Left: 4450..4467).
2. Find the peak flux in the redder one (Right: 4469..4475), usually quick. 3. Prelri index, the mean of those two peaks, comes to 13.9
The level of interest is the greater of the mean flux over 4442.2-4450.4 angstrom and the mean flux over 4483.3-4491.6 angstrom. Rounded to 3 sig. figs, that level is 12.8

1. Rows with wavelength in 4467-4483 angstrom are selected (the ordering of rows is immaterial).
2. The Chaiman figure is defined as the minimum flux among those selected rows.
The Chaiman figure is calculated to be 9.1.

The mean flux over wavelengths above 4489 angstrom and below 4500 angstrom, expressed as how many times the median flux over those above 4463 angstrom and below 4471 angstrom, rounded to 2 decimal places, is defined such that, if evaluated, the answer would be 0.95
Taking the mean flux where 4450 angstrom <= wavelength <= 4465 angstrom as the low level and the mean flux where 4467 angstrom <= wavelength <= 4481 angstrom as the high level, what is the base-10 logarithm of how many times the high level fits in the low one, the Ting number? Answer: -0.08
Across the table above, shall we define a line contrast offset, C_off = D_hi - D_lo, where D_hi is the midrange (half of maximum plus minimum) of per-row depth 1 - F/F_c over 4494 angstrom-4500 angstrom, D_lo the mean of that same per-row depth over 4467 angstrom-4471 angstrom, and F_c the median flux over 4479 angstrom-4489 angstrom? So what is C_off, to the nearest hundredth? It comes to 0.08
